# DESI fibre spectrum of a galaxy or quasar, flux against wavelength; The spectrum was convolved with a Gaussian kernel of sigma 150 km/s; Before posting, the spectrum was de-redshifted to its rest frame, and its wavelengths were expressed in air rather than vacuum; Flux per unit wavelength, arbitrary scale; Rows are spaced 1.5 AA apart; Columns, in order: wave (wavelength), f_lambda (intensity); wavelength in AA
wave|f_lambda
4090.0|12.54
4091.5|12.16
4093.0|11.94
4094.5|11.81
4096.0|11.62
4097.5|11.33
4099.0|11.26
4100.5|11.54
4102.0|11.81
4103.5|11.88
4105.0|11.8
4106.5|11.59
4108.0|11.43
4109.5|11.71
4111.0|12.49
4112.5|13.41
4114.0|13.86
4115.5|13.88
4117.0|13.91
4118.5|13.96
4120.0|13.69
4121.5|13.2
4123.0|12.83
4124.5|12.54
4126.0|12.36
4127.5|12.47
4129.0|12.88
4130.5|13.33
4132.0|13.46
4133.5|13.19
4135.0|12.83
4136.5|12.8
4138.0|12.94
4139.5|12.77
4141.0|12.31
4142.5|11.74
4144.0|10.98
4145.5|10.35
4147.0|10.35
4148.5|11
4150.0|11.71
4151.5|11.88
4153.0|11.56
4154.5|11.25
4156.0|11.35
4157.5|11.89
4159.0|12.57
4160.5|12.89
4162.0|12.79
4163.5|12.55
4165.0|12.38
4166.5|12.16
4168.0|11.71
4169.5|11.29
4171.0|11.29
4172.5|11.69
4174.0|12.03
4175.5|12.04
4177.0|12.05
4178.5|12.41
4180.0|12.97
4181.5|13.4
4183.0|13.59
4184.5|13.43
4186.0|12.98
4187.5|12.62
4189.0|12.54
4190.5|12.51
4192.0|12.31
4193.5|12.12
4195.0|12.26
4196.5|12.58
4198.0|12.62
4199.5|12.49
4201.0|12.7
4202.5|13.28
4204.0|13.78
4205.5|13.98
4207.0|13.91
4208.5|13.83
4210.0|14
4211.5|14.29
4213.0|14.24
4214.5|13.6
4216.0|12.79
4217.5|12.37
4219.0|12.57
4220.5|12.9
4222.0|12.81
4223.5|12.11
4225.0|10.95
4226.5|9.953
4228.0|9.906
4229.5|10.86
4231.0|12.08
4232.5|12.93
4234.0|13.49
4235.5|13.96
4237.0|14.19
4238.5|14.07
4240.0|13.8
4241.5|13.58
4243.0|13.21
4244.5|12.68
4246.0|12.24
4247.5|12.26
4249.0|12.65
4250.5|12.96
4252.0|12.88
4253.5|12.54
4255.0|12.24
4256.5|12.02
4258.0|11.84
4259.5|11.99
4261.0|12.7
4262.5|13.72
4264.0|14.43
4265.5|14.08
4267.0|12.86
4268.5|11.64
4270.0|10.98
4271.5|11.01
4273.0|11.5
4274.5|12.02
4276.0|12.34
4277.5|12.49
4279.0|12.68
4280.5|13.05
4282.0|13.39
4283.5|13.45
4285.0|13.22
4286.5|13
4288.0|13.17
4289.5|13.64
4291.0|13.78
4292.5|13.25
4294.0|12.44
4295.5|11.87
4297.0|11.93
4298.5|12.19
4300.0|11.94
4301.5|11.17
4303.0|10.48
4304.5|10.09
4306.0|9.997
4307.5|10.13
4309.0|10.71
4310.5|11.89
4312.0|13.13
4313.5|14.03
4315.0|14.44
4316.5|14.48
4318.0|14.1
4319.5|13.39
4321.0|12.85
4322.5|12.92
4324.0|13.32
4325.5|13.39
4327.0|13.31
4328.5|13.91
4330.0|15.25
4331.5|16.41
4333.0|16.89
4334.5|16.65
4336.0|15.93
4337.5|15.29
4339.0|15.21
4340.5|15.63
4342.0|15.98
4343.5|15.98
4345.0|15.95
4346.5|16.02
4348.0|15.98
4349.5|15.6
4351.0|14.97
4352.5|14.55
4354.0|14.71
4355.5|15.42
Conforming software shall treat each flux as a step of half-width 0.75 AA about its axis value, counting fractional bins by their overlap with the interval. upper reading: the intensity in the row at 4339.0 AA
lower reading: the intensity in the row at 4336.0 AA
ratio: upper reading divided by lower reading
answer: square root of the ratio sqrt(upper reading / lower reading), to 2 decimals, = 0.98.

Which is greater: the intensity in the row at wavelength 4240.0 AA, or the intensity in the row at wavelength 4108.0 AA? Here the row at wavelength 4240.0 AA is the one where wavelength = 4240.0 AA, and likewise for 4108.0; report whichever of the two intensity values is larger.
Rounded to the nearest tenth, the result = 13.8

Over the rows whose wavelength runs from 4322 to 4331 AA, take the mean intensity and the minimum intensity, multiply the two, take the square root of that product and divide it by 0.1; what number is 133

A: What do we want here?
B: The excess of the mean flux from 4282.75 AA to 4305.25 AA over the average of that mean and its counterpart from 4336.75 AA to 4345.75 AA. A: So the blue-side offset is -1.6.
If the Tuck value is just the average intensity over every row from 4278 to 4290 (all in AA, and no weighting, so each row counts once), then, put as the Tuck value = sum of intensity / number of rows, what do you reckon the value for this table 13.2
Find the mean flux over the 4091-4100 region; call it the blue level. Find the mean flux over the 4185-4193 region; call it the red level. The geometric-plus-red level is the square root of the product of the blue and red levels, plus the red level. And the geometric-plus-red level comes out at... 25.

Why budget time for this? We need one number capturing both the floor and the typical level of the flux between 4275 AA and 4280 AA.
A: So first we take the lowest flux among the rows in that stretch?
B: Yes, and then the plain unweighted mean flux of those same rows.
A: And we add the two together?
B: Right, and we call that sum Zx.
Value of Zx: 24.8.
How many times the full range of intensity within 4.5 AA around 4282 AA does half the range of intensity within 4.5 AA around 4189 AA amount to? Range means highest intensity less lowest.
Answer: 0.14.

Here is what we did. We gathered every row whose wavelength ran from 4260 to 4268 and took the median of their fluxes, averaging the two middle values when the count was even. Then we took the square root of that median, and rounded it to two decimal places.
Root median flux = 3.70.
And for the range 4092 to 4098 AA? 3.42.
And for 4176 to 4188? 3.60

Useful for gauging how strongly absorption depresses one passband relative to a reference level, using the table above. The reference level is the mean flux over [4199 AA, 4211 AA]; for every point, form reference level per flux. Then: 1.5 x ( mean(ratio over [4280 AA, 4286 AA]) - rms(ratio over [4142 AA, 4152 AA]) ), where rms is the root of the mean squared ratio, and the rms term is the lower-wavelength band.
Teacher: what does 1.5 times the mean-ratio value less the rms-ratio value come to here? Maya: -0.3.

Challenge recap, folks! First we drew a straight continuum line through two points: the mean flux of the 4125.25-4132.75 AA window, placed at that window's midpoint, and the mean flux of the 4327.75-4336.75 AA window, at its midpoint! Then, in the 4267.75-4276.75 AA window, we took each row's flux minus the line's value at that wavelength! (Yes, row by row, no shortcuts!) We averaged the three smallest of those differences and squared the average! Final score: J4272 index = 14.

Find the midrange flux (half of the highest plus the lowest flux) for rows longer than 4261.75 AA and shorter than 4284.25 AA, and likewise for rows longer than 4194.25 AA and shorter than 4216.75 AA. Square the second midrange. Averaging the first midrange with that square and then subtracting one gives 93.5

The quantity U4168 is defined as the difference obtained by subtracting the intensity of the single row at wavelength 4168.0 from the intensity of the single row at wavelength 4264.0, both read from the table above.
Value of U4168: 2.7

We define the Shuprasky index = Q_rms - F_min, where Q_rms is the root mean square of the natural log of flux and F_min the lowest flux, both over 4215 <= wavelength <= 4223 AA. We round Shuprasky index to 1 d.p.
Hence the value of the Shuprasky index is -9.8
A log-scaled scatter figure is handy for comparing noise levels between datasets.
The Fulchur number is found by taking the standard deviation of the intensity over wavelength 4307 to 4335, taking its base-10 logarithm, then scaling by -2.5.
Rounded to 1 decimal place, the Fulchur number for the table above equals -0.6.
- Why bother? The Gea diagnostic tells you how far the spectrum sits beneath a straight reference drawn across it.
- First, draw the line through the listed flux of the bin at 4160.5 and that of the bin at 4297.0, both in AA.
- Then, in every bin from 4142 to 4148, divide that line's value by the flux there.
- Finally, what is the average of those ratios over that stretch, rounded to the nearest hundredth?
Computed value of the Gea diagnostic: 1.20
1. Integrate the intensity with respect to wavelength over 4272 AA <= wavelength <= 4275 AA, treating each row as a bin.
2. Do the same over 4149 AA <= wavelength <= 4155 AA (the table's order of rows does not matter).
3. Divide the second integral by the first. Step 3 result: 2.0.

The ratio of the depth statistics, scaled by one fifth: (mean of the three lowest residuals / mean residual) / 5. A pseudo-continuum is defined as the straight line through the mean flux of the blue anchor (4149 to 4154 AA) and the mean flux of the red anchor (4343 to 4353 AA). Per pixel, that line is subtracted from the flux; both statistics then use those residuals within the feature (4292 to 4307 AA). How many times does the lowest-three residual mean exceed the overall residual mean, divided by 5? 0.29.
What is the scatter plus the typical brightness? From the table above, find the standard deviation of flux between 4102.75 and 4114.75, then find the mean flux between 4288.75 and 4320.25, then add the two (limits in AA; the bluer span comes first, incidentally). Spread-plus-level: 13.2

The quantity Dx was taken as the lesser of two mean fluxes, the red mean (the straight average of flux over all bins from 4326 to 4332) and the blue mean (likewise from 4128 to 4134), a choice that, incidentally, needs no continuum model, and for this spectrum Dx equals 13.2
